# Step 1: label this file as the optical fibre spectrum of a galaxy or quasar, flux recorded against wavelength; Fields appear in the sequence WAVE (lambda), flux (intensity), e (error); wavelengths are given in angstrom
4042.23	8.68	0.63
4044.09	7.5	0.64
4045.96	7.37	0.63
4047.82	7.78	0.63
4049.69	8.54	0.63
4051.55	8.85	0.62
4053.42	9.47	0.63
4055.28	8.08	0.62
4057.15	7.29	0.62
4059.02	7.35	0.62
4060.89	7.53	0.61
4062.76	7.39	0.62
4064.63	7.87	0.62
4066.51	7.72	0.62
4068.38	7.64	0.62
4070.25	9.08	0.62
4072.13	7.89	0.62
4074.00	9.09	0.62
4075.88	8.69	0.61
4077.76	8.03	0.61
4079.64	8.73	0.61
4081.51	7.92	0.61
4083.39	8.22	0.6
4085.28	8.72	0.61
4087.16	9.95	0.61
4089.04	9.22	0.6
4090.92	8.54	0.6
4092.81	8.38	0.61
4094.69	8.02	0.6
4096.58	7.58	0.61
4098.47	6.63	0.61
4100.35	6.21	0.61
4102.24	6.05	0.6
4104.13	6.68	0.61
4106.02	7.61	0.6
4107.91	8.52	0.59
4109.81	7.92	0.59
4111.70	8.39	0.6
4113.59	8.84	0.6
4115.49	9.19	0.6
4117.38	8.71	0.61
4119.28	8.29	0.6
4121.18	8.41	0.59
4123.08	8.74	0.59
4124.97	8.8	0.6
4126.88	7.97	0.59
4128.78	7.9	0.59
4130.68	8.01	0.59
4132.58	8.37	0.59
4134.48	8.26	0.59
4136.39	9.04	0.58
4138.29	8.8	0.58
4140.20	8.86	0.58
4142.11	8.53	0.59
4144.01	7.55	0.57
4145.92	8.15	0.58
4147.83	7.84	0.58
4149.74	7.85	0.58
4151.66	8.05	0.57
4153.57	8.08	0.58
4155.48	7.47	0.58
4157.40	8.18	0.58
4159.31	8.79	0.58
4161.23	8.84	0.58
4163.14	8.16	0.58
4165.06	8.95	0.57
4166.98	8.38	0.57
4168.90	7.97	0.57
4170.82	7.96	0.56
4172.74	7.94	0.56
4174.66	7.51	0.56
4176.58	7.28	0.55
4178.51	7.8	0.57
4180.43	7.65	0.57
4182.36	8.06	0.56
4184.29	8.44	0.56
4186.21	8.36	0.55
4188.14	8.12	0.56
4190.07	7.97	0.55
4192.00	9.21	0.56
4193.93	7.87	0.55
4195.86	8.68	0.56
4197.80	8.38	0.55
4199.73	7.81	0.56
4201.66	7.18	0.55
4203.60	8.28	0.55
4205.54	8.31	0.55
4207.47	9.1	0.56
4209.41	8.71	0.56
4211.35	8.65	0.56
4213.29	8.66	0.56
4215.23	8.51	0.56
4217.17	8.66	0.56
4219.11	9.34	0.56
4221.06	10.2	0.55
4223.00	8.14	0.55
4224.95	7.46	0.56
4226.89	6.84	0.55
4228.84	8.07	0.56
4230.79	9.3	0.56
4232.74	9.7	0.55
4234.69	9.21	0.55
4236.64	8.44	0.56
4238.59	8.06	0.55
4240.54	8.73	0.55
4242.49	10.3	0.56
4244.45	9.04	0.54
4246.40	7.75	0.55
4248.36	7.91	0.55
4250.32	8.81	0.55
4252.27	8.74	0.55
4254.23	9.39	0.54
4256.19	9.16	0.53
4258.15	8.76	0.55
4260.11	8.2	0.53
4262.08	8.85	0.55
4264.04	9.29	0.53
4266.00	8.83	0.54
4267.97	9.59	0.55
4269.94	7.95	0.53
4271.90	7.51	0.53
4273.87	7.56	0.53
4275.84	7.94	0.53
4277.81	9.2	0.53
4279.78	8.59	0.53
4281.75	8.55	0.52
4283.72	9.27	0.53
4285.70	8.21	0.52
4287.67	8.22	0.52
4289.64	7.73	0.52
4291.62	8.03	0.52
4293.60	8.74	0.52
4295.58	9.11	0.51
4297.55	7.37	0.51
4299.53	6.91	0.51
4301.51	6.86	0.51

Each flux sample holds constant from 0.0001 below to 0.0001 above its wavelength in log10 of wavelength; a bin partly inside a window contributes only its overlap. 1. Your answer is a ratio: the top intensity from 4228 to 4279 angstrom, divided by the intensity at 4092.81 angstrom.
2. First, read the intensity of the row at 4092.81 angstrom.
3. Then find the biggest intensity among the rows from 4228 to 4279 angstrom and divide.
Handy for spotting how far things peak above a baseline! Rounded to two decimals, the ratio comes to 1.23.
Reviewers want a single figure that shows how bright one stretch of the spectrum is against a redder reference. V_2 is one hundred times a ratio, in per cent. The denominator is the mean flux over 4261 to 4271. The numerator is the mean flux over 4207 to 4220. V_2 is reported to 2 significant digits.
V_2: 99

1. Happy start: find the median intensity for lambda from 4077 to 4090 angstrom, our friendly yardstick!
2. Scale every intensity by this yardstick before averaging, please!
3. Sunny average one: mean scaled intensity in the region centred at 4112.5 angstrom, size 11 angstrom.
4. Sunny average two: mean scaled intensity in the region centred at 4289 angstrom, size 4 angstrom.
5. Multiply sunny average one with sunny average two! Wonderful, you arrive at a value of 0.90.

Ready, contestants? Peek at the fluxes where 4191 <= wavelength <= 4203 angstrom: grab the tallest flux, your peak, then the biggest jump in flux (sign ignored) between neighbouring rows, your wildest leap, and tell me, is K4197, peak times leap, 12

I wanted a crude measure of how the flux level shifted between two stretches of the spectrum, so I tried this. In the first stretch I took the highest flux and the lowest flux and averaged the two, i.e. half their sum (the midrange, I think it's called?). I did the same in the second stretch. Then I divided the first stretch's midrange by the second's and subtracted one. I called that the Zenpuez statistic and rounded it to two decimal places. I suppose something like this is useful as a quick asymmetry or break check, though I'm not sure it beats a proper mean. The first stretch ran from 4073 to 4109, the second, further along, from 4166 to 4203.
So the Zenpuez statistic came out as -0.02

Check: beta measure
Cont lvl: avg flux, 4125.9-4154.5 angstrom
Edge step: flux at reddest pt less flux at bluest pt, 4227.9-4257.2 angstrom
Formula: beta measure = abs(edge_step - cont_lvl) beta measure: 7.1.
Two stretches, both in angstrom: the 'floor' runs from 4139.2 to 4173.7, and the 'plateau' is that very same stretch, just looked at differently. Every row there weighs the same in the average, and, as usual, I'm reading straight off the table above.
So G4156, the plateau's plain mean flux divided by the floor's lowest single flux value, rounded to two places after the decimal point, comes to 1.10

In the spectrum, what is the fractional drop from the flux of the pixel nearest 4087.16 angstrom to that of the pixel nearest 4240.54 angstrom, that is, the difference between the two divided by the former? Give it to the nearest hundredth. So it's 0.12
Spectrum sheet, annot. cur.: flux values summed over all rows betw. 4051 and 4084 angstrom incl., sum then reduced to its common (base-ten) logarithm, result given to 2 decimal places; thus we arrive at 2.17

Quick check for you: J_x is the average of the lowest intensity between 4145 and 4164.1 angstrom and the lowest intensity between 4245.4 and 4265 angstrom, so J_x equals 7.6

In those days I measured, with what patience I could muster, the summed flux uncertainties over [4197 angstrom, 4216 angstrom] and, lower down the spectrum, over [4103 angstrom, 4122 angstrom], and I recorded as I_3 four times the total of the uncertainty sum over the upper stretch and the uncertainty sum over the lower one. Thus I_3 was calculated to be 46.2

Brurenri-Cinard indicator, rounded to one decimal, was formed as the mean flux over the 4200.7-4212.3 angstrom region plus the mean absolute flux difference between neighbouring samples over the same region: 8.8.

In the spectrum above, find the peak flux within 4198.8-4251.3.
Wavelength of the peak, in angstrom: 4242.49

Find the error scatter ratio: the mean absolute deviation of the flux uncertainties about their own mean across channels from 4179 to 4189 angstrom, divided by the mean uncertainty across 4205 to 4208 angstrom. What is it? 0.0072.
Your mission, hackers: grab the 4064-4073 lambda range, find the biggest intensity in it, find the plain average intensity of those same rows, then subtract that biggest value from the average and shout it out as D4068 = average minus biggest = -1.0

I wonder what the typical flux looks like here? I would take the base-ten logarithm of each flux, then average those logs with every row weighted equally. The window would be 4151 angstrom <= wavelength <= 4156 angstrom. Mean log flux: 0.90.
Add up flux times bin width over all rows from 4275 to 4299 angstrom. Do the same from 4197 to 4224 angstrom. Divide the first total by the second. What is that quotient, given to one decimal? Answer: 0.9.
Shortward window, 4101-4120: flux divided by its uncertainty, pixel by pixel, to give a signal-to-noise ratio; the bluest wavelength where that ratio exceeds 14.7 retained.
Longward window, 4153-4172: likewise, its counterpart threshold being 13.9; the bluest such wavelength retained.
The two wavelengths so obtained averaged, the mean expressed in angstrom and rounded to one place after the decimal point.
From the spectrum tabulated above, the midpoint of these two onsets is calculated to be 4133.6 angstrom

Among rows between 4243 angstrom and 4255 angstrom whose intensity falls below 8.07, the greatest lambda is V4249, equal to 4248.36 angstrom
